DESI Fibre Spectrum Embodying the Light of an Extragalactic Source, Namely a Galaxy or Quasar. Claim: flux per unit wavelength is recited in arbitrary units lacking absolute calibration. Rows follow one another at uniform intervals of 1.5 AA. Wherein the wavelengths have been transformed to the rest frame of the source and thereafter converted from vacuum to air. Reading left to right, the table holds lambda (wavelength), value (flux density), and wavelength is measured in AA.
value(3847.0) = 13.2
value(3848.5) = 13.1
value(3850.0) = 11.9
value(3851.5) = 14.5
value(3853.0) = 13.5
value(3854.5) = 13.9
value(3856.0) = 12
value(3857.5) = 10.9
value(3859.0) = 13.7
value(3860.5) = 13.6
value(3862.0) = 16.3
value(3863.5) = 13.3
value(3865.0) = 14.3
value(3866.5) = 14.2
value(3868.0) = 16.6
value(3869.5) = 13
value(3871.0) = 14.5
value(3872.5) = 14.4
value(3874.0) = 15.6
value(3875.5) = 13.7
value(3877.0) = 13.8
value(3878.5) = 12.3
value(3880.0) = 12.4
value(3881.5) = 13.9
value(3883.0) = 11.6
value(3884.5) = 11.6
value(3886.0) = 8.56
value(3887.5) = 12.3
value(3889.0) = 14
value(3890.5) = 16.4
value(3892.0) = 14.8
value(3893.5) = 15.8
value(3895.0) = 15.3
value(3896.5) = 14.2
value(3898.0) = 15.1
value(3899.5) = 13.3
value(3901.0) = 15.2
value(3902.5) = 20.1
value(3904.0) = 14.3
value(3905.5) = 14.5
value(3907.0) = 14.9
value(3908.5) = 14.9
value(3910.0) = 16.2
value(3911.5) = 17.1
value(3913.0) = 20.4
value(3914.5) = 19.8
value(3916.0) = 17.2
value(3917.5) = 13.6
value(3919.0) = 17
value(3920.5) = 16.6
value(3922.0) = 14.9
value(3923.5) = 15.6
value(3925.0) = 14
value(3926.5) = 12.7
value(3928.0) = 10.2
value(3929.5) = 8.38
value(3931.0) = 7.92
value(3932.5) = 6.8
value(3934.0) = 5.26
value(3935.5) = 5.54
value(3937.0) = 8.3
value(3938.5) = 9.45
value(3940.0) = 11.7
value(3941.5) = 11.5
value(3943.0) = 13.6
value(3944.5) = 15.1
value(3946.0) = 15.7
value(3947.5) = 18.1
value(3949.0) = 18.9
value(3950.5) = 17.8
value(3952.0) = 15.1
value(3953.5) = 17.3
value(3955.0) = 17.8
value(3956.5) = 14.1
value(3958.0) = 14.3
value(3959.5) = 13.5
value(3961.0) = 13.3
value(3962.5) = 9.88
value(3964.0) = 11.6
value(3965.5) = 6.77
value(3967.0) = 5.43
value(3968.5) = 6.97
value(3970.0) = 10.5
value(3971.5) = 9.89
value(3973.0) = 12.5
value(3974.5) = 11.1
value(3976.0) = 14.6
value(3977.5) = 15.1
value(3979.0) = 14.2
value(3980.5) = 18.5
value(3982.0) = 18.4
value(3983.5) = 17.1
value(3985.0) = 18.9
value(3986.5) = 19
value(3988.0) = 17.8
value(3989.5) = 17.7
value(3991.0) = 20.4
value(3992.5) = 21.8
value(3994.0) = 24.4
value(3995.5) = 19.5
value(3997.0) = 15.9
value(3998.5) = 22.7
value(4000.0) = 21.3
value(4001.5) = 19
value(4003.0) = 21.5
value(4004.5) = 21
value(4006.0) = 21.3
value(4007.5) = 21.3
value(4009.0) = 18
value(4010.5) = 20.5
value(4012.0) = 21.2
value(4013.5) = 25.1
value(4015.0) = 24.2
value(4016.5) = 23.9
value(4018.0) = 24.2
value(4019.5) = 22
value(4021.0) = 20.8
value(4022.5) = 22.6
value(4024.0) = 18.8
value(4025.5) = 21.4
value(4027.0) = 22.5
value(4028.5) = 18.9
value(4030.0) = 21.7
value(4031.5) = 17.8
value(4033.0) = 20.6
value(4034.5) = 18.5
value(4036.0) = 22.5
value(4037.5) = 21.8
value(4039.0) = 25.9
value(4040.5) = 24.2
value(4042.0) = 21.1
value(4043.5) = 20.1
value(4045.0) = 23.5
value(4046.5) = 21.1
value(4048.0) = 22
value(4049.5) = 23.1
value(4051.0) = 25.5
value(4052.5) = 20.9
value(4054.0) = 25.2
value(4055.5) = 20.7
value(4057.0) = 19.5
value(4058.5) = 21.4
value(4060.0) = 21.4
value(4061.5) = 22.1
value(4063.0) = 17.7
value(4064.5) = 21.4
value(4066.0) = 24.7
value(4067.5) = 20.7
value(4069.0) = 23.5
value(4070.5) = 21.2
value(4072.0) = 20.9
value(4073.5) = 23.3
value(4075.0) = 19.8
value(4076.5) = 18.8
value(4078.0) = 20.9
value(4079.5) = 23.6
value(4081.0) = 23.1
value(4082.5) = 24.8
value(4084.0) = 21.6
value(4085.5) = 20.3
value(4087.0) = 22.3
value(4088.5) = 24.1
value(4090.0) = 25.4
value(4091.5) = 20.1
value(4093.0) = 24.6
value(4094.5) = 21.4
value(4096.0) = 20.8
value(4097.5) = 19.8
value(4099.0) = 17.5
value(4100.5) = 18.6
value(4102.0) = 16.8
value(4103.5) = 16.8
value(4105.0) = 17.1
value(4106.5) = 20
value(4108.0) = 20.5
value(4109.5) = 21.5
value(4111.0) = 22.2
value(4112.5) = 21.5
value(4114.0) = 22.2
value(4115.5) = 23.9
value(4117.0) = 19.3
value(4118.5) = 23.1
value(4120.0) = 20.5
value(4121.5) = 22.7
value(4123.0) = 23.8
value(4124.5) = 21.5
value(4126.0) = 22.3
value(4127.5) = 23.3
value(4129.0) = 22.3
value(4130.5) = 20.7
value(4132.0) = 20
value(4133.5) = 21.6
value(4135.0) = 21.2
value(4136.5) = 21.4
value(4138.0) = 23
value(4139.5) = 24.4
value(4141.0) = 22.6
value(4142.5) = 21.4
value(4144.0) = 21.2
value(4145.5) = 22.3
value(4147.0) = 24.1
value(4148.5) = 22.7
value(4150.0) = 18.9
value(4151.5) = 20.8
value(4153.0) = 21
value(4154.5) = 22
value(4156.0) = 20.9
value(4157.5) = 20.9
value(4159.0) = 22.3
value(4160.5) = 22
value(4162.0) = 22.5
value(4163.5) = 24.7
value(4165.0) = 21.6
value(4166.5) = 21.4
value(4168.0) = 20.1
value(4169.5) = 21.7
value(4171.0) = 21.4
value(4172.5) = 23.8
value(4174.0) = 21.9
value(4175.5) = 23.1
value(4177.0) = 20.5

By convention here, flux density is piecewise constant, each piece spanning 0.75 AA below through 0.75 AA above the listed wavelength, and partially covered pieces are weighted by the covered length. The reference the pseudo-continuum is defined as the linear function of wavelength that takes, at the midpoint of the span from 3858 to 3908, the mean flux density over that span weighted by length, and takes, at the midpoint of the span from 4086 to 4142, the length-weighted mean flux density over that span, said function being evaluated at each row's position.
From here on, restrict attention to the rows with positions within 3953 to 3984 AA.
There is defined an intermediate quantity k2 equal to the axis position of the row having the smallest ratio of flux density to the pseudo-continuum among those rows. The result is 3967.0 AA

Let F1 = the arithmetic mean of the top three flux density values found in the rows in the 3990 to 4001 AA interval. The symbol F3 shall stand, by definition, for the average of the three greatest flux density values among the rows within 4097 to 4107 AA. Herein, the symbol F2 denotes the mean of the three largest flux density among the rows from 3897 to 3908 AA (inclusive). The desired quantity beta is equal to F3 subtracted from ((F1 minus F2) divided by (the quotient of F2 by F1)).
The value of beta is -11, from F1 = 23.0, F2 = 16.8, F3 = 19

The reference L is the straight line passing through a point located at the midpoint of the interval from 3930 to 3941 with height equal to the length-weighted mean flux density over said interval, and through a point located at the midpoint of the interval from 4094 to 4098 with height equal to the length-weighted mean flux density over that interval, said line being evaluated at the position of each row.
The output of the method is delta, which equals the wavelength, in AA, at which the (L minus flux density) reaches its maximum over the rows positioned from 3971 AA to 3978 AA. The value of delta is 3971.5 AA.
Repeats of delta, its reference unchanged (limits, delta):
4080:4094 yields 4091.5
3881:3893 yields 3886.0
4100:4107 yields 4103.5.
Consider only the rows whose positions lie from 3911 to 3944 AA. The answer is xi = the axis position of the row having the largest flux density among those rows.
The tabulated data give 3913.0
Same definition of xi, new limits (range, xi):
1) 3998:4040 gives 4039.0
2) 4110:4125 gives 4115.5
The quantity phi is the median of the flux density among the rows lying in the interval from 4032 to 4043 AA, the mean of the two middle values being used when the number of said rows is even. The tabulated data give 21.8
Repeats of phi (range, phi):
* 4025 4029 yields 21.4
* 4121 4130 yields 22.5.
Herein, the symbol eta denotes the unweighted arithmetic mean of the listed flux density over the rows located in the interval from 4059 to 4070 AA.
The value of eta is 22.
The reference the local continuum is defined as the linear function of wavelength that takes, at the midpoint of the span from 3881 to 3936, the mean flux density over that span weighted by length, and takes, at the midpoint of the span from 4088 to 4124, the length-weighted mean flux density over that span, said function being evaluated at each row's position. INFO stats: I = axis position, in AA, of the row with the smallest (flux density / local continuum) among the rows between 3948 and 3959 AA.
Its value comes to 3956.5 AA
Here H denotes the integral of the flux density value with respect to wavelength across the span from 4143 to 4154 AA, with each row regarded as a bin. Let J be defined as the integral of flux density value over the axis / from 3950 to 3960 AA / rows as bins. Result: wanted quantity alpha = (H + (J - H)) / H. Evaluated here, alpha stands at 0.66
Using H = 237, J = 157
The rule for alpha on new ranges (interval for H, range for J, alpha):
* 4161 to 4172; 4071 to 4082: 0.98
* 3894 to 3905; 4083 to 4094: 1.48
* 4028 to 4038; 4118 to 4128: 1.11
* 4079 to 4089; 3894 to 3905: 0.74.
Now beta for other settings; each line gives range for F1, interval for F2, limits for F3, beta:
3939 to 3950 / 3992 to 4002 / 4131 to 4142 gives -27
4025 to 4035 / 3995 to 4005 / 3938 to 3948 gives -16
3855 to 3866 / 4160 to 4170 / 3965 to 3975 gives -17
